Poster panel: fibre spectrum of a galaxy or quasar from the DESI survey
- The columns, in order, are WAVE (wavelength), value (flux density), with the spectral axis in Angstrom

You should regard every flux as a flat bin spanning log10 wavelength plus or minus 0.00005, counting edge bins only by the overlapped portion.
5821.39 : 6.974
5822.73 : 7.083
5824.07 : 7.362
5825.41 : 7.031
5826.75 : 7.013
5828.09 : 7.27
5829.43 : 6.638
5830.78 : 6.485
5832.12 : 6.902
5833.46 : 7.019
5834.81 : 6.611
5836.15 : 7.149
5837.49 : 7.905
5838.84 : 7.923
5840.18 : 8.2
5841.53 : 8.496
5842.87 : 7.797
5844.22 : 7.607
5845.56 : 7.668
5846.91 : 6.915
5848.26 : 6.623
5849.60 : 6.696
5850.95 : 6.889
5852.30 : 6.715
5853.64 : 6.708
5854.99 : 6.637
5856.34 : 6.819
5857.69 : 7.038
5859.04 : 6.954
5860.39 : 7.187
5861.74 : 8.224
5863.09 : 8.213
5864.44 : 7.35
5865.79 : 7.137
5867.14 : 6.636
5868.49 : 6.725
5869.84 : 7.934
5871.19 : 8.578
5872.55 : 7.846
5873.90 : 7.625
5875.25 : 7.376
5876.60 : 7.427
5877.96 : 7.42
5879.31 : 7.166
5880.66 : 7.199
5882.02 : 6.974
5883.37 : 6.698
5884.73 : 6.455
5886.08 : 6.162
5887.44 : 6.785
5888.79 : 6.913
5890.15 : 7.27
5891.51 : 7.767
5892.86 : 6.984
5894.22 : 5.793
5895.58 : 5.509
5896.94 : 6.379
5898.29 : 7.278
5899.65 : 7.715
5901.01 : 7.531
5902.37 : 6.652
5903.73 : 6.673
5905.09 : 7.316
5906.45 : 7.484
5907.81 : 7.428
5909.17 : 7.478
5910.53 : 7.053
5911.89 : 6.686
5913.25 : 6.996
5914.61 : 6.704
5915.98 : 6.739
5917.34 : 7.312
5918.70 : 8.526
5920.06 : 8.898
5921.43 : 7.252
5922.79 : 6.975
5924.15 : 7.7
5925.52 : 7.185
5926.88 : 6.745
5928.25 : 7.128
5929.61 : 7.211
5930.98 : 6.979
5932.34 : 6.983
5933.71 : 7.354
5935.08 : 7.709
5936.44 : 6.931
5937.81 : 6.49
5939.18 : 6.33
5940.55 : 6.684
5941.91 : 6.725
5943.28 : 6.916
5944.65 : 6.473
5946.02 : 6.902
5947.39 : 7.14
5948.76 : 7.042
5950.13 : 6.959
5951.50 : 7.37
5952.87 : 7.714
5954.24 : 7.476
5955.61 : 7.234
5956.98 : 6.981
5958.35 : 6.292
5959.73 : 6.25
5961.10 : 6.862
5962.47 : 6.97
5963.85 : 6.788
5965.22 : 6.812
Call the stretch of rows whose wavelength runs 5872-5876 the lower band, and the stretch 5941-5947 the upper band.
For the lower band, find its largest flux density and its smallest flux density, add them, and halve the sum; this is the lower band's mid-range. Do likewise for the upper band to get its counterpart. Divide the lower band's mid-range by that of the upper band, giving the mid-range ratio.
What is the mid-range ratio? 1.14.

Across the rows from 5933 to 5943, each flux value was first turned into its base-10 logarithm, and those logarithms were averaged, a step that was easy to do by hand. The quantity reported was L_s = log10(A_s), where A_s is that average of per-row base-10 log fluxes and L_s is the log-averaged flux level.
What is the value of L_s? -0.077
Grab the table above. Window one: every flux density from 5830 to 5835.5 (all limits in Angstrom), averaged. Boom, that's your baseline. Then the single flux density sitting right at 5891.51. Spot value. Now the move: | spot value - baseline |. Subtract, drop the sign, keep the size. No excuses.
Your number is 1.0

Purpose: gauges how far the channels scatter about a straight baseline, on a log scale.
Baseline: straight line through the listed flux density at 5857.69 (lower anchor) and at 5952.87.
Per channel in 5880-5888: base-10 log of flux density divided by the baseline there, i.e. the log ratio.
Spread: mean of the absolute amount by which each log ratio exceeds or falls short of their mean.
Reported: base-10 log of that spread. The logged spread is -1.74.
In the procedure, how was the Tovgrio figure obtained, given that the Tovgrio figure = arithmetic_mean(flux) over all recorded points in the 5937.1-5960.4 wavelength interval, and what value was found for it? 6.88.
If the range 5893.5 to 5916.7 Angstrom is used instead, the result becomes 6.91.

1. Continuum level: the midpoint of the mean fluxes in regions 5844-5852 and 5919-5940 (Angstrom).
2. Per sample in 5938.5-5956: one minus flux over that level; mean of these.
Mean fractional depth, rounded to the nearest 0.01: 0.02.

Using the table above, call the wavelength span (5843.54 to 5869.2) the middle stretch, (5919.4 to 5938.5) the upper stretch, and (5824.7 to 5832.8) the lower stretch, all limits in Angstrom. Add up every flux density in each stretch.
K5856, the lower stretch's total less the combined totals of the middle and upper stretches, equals -195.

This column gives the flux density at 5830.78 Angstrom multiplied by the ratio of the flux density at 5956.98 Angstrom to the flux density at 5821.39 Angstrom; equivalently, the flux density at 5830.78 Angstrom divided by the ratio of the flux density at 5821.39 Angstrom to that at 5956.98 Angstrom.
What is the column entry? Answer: 6.5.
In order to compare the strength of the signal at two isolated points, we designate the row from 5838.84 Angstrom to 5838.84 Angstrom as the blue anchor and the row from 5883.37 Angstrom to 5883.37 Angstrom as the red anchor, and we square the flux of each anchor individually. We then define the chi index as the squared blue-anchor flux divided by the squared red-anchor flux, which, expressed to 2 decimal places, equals 1.40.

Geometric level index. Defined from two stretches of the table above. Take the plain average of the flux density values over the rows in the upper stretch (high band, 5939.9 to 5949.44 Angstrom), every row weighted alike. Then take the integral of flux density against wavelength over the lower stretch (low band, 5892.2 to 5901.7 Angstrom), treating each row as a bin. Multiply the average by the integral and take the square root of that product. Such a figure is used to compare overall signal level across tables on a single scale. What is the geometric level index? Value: 20.9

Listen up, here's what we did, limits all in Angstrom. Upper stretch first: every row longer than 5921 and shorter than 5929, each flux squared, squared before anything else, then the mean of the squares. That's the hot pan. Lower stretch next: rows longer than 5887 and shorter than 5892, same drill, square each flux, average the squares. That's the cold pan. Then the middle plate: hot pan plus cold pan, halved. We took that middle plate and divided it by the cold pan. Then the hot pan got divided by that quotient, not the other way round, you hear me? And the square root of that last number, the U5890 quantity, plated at 7.18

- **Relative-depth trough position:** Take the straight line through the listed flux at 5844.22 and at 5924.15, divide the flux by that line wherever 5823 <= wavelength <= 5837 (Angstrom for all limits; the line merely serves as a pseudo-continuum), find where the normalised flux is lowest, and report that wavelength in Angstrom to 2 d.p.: 5830.78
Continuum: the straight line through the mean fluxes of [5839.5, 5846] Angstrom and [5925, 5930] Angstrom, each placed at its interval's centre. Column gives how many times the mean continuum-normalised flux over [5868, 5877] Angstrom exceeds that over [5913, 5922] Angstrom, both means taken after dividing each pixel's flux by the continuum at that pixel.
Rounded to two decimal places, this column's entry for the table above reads 0.96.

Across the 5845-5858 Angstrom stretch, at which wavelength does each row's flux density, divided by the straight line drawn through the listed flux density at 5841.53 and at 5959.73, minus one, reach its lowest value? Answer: 5848.26 Angstrom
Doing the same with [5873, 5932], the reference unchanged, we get 5895.58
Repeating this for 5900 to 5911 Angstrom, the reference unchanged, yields 5902.37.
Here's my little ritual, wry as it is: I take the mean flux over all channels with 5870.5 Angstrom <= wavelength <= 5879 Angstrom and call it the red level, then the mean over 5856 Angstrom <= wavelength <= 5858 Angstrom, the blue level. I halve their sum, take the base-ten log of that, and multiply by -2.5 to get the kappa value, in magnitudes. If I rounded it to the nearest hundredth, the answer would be -2.16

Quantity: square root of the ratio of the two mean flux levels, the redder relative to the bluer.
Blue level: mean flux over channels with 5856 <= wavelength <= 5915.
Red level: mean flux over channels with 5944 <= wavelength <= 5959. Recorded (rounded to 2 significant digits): 0.99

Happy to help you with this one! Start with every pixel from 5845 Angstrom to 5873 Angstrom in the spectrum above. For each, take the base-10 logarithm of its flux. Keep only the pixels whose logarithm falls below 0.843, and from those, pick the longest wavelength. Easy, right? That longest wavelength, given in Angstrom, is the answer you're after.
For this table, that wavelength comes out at 5868.49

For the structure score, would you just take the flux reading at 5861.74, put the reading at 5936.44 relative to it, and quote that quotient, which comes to 0.84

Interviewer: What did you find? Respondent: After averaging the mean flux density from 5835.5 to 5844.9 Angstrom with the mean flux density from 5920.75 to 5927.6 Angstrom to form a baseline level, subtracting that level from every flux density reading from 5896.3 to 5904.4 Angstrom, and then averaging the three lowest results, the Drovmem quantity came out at -0.95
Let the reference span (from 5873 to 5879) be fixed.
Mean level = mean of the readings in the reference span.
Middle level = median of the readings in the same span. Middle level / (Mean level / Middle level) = 7.4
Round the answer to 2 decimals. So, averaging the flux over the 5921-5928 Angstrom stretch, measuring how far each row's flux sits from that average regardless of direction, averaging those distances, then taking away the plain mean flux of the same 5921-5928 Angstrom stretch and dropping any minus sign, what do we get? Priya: 6.92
